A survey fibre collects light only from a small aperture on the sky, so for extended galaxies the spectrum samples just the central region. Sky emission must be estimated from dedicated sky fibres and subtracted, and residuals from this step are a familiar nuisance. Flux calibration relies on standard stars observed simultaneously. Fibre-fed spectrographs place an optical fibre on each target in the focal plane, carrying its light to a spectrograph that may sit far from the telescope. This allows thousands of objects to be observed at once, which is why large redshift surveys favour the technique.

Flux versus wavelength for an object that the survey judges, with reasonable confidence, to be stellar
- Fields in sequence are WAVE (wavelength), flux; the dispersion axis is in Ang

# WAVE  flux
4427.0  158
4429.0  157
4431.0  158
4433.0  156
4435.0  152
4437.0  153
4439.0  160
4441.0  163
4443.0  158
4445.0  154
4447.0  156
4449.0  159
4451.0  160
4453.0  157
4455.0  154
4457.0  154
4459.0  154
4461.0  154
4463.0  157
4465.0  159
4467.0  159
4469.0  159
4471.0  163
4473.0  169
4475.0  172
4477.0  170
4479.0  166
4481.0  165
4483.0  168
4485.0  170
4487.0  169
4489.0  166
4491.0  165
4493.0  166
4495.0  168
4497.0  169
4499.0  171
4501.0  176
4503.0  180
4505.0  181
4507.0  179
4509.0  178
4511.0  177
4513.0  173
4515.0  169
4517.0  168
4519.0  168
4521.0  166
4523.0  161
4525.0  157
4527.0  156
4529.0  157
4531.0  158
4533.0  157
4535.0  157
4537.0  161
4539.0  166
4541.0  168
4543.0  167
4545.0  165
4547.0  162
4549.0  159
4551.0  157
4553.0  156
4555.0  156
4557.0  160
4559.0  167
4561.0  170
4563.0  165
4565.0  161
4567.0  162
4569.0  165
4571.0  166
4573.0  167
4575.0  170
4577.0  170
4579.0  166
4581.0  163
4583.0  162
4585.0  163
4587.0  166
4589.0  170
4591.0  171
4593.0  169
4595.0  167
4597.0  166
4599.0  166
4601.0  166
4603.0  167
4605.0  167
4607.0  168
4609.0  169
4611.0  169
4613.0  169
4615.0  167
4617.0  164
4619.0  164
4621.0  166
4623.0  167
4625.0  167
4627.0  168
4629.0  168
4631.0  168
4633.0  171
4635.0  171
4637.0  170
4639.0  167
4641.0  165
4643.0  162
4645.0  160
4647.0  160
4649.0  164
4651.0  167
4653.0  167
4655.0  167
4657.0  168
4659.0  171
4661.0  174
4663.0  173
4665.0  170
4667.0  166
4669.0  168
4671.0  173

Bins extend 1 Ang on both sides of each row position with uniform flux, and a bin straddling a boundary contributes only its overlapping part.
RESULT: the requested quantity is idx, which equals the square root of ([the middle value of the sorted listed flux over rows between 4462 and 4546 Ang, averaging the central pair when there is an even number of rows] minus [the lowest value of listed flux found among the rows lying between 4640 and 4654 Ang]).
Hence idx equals 2.5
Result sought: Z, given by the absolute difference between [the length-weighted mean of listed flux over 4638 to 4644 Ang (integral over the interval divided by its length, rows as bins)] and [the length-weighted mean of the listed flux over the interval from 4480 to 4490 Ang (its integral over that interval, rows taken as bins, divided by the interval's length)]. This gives 3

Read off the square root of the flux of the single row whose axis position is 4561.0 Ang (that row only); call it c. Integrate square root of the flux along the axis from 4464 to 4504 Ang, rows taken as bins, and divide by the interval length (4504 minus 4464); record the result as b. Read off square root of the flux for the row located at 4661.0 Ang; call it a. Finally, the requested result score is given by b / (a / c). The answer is 12.8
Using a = 13.2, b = 12.94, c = 13.0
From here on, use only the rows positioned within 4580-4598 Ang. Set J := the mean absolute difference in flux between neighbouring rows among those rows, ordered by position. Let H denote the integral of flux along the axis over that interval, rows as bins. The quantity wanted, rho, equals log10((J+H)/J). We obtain 3.20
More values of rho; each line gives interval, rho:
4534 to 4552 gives 3.03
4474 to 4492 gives 3.15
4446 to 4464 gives 3.24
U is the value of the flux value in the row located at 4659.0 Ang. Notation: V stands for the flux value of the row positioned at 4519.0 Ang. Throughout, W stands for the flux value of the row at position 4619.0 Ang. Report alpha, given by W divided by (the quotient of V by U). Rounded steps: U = 171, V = 168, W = 164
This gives 167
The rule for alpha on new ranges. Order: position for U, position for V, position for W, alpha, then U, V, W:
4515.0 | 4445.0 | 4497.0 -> 185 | 169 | 154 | 169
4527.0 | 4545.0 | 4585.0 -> 154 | 156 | 165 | 163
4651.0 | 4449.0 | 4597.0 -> 174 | 167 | 159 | 166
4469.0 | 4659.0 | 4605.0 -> 155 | 159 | 171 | 167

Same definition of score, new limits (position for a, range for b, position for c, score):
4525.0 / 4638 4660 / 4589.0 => 13.4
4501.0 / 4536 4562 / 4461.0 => 11.9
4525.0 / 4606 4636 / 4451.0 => 13.1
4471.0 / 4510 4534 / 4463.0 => 12.6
